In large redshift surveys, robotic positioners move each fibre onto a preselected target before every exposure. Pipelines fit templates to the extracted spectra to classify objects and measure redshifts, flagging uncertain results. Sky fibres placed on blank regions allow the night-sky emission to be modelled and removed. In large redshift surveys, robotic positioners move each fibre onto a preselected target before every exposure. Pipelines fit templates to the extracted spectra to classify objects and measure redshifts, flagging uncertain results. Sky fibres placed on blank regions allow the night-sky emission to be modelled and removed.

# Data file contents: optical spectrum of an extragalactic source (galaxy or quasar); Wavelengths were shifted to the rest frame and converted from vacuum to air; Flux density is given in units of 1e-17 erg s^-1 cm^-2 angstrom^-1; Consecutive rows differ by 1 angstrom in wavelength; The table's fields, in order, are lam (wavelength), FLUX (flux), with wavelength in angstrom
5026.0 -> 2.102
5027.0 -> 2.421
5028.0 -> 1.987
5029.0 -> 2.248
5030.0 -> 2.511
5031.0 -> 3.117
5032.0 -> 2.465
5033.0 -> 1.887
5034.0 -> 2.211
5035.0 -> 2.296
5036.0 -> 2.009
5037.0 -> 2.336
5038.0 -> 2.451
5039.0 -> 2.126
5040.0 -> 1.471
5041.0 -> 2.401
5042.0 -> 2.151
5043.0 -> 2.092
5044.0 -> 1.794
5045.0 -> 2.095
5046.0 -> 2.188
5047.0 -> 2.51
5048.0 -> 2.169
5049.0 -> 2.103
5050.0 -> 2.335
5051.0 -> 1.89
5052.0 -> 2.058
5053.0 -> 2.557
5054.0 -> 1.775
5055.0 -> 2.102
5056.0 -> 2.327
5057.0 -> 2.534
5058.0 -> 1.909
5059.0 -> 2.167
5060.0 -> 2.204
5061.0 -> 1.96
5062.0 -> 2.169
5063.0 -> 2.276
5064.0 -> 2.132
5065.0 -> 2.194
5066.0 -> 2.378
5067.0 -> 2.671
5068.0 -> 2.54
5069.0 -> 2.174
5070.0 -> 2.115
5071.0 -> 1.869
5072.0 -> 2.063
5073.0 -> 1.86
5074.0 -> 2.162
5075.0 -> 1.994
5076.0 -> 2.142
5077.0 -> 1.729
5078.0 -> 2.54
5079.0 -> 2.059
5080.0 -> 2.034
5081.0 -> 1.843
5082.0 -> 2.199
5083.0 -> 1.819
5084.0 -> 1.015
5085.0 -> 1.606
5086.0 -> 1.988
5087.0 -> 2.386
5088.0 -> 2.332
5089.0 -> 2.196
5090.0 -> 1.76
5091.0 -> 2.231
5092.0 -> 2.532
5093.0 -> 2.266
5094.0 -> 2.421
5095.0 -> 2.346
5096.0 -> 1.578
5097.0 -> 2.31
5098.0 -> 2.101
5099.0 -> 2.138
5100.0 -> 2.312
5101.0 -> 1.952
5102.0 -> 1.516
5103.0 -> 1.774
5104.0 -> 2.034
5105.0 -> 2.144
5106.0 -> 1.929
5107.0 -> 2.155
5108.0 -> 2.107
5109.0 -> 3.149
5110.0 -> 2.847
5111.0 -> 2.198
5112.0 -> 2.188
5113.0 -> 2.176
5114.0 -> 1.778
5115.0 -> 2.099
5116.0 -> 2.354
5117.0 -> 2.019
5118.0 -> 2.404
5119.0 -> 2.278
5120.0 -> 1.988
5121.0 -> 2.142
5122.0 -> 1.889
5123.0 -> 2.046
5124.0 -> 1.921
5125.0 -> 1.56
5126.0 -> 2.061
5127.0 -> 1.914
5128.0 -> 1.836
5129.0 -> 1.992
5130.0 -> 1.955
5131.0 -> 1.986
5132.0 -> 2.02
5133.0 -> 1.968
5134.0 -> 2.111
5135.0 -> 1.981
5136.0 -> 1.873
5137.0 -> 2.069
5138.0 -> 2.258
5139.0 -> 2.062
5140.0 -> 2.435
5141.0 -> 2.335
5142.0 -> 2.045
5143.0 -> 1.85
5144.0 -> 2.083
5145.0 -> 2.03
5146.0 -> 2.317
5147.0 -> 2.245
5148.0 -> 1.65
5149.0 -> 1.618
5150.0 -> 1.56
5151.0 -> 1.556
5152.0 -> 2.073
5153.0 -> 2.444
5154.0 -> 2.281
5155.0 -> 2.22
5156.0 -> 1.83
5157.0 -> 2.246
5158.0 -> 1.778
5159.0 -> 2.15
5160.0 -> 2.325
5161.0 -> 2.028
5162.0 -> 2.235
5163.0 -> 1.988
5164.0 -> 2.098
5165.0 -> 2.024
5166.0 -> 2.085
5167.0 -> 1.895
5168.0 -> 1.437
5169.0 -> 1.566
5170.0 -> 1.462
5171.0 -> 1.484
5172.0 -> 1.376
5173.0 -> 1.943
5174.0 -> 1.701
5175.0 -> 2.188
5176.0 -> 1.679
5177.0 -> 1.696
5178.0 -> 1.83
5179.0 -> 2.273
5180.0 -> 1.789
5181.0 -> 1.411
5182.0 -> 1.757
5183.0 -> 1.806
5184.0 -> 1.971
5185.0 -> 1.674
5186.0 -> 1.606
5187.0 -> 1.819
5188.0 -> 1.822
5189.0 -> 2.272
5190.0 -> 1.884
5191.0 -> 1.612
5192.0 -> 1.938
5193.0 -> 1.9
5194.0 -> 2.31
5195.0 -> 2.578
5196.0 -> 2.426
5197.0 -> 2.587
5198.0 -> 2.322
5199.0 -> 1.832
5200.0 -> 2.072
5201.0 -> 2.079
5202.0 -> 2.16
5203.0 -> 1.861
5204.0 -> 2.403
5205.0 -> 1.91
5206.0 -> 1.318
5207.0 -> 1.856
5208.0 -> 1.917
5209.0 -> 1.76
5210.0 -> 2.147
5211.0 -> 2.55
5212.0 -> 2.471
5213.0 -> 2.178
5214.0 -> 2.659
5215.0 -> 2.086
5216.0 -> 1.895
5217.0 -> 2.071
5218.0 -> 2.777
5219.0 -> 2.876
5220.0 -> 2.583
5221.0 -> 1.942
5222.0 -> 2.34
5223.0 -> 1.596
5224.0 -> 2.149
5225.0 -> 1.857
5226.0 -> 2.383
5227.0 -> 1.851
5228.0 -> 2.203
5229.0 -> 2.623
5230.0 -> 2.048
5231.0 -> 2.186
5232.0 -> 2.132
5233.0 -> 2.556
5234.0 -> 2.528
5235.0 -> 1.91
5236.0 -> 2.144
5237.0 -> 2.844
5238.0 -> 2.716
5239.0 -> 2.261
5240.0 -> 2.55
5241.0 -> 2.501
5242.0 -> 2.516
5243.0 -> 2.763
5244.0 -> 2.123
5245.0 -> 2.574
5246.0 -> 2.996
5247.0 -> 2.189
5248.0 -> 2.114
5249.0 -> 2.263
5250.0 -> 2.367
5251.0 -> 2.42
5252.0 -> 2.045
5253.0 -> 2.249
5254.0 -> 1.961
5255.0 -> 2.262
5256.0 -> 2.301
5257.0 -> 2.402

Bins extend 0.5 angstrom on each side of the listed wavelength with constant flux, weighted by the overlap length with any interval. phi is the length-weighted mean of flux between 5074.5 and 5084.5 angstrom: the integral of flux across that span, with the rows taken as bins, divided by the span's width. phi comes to 1.94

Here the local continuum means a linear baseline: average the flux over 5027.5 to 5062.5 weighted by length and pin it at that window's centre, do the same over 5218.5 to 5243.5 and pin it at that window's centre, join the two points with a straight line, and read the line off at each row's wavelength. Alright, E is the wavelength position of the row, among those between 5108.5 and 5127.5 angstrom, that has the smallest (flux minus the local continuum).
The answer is 5125.0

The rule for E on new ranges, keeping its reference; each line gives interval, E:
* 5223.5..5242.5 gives 5227.0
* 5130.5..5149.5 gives 5149.0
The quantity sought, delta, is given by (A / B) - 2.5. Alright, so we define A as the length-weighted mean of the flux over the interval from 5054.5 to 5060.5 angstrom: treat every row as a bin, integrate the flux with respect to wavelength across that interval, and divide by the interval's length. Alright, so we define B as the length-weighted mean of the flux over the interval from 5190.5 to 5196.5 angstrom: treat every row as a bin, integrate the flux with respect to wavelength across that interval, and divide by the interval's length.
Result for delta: -1.46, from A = 2.21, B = 2.13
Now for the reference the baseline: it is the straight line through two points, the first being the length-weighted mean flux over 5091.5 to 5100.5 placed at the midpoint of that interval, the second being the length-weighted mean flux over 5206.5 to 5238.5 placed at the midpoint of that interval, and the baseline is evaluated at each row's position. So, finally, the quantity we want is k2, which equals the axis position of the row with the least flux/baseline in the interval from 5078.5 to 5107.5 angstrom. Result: 5084.0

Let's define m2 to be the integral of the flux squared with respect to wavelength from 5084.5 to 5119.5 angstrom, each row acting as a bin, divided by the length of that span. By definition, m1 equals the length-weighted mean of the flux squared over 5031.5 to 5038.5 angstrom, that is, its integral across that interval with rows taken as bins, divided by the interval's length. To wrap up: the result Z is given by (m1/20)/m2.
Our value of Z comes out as 0.053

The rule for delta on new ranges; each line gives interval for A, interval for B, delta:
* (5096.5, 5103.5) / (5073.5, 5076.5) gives -1.54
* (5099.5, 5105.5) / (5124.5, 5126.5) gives -1.42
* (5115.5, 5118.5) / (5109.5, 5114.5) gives -1.49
